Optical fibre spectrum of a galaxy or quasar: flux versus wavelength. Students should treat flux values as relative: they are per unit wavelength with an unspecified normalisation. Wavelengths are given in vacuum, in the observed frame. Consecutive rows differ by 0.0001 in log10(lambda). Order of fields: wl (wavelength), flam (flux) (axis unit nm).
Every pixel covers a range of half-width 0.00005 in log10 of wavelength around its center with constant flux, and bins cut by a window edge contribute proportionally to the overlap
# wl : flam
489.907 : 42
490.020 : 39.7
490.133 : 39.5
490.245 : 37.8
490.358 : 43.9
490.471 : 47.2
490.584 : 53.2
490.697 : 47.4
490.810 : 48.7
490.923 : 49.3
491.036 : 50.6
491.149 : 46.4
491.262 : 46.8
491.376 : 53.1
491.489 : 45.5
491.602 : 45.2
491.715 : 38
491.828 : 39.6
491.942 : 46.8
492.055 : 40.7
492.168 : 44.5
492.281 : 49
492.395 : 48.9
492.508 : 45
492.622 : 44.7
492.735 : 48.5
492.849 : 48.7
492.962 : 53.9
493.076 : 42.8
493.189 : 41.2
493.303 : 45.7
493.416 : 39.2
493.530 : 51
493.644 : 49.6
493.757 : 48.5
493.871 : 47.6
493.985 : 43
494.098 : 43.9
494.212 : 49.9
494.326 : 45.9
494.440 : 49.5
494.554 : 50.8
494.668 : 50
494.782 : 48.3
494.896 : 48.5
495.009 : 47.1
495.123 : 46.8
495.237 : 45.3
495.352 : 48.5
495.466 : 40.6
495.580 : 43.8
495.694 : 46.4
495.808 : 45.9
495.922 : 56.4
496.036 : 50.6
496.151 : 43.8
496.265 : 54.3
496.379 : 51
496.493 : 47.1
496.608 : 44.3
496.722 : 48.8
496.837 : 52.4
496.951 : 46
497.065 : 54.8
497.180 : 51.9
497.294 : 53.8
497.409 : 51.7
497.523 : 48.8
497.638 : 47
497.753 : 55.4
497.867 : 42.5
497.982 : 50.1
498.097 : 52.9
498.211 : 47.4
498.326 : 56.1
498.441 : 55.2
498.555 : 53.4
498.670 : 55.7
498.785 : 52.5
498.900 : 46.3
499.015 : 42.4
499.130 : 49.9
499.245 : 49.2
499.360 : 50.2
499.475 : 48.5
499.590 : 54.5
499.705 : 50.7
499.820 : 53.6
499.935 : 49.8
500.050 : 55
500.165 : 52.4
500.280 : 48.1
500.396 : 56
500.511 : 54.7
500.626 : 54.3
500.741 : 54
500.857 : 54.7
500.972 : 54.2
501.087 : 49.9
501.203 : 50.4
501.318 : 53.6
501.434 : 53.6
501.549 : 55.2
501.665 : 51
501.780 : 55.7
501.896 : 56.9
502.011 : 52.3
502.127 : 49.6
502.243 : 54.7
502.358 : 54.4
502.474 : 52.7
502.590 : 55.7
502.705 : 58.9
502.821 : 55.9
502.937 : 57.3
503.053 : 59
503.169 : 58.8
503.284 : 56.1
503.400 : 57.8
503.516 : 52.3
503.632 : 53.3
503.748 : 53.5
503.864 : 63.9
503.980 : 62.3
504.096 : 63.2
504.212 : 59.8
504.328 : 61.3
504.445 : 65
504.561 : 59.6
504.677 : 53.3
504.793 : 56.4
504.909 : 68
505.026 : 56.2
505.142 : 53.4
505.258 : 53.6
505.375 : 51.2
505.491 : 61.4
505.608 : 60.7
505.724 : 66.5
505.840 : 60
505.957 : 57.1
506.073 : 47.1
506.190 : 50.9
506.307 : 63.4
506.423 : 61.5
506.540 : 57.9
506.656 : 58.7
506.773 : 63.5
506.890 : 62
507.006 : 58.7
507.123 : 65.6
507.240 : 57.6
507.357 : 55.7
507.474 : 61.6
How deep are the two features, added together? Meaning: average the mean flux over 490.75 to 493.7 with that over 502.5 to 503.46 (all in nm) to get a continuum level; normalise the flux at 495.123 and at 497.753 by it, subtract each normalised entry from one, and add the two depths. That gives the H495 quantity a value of 0.03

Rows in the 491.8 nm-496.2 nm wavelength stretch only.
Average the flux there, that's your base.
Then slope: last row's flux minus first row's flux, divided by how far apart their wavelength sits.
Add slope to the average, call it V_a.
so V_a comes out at 48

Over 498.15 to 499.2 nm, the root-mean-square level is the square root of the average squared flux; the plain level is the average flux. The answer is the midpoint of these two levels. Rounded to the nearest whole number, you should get 51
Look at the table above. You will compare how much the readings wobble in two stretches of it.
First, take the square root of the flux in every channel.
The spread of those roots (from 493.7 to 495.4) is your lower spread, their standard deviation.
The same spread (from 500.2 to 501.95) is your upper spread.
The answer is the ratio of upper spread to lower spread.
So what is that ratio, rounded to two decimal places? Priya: 1.05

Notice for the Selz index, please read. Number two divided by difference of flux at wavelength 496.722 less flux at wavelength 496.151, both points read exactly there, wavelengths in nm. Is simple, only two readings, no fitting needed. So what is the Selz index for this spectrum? 0.40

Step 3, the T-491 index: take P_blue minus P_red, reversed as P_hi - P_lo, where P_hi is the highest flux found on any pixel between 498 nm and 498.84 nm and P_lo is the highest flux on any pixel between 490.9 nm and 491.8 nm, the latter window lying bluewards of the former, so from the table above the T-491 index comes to 3.0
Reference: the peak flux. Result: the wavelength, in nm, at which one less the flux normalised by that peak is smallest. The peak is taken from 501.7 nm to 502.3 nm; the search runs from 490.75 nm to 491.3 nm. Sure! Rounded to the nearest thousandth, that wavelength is 491.036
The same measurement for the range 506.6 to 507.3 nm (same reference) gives 507.123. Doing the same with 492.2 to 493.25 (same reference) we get 492.962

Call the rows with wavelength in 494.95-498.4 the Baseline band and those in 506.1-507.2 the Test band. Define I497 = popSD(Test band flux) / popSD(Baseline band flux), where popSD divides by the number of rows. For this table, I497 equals 0.98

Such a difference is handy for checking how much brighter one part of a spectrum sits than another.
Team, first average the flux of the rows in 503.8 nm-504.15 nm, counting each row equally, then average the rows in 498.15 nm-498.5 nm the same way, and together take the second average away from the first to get 10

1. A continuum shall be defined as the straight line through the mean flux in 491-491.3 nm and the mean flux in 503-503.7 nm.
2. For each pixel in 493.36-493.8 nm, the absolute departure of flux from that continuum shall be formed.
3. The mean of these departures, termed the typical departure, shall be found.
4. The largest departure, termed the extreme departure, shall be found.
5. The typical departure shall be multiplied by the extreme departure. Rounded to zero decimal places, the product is 33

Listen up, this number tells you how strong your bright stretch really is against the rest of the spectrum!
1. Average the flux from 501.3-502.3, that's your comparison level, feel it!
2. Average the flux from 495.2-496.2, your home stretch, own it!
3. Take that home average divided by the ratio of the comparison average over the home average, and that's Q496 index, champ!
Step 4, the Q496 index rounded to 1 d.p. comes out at 40.9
